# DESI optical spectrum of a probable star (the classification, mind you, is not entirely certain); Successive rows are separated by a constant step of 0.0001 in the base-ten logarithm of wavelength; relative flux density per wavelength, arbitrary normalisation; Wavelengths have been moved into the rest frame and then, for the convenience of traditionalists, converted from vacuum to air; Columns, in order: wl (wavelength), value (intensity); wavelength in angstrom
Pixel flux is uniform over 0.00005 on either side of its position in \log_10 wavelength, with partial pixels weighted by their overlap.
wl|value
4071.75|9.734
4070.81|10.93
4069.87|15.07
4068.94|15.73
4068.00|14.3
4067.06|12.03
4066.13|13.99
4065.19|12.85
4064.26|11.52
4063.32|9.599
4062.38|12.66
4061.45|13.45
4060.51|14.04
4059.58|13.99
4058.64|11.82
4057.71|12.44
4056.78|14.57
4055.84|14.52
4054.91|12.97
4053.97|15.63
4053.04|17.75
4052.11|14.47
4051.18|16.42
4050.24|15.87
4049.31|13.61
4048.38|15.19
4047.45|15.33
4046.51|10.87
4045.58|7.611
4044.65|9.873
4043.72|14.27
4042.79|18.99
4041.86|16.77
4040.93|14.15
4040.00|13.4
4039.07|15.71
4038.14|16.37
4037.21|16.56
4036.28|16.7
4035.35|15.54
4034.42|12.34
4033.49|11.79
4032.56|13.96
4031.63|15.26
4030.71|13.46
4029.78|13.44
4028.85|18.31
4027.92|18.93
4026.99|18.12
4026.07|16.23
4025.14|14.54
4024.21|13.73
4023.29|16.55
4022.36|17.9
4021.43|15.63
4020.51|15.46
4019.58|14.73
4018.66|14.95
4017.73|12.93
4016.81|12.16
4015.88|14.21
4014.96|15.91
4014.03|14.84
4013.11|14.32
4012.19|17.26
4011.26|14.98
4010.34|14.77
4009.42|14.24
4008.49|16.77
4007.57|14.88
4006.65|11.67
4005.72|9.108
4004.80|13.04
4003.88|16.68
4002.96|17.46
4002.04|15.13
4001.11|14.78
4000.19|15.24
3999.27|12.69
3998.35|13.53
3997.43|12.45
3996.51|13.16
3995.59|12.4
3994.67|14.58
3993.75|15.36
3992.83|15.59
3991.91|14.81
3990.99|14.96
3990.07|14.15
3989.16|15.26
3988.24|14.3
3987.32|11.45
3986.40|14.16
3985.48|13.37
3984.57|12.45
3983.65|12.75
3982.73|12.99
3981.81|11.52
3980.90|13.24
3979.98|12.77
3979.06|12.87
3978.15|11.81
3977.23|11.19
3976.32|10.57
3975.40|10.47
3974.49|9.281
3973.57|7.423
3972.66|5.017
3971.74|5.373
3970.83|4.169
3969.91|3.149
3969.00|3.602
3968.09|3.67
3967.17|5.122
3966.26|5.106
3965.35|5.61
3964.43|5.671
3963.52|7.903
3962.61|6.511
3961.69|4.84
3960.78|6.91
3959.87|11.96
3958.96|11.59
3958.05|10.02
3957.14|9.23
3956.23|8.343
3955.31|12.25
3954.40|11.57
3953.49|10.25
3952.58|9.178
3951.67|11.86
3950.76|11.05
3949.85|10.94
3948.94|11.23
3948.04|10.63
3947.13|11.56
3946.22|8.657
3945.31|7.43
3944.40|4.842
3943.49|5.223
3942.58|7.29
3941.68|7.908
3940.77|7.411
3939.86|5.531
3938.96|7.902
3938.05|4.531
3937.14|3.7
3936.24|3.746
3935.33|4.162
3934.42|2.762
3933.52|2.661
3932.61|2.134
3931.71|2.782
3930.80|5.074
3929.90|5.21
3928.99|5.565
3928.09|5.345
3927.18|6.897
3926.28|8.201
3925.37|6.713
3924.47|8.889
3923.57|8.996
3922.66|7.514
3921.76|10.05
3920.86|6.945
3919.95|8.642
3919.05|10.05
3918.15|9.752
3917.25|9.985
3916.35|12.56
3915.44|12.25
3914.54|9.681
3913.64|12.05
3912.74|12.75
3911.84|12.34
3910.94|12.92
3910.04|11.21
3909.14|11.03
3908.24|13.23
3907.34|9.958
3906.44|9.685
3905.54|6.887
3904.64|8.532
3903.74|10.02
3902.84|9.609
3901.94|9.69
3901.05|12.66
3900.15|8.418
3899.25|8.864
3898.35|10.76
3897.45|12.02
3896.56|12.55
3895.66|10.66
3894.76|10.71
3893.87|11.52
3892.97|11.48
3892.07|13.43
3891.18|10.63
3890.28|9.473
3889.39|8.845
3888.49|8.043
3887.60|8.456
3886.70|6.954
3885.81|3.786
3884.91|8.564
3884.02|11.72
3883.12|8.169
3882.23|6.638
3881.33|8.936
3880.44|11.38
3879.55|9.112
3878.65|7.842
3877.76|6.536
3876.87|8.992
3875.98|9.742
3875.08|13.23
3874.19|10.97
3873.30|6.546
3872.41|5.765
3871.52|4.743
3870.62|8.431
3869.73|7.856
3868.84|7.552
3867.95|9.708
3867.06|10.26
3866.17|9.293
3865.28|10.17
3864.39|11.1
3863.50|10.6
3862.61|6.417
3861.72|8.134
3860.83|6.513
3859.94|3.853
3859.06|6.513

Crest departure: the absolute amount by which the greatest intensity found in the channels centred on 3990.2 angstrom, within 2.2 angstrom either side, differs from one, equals 14.3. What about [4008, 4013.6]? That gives 16.3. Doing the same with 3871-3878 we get 12.2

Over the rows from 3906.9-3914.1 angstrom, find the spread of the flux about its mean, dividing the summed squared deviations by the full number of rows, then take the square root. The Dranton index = 1.05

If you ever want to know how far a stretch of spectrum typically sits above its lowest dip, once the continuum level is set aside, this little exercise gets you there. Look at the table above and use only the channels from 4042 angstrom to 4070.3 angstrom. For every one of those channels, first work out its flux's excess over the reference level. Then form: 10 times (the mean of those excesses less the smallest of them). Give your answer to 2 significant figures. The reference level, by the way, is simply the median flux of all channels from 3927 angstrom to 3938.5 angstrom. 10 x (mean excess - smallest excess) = 61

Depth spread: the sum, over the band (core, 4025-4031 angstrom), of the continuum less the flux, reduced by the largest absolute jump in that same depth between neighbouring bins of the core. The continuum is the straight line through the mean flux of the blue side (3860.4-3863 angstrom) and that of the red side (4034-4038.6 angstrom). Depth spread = -12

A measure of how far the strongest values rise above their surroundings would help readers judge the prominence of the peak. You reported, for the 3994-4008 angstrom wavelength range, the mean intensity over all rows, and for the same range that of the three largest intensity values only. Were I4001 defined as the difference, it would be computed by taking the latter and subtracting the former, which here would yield 2.7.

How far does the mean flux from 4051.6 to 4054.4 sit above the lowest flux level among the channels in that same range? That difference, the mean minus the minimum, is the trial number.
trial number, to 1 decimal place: 1.5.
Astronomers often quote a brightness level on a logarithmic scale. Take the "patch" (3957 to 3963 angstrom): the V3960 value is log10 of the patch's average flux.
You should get 0.94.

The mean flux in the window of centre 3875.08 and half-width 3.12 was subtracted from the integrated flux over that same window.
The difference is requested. 46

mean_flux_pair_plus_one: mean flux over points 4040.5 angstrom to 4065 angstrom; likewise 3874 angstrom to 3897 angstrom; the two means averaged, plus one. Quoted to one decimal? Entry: 12.7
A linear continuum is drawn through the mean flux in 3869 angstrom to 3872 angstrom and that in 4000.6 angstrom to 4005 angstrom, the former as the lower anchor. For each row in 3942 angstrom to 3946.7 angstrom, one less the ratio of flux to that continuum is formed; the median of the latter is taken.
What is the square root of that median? 0.61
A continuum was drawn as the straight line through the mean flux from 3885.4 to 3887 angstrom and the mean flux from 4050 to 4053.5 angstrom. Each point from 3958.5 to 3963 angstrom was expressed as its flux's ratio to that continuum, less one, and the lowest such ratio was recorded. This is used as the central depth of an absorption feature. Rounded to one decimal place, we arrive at -0.5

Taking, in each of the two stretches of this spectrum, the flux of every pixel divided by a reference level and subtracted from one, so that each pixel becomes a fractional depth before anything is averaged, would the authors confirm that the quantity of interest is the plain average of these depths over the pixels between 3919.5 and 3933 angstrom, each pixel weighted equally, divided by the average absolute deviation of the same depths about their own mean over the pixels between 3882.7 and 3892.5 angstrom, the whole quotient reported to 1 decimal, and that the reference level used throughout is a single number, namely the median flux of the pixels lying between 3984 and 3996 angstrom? 4.4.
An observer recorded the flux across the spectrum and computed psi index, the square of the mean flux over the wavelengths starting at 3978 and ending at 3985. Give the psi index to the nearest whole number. 158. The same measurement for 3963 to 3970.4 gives 25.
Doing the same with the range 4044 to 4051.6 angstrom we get 172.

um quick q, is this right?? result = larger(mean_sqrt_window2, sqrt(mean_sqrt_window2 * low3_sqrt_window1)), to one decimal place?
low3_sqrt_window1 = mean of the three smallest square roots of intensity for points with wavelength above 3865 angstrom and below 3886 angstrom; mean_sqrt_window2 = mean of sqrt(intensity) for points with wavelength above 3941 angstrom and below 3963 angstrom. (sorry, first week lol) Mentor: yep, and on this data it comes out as 3.0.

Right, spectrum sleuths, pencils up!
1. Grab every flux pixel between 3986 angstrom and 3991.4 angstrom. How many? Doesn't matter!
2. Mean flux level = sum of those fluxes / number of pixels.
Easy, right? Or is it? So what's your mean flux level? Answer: 14.0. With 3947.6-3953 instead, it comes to 10.8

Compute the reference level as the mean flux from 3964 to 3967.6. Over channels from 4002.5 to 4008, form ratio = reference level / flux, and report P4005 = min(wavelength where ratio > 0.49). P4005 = 4005.72 angstrom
